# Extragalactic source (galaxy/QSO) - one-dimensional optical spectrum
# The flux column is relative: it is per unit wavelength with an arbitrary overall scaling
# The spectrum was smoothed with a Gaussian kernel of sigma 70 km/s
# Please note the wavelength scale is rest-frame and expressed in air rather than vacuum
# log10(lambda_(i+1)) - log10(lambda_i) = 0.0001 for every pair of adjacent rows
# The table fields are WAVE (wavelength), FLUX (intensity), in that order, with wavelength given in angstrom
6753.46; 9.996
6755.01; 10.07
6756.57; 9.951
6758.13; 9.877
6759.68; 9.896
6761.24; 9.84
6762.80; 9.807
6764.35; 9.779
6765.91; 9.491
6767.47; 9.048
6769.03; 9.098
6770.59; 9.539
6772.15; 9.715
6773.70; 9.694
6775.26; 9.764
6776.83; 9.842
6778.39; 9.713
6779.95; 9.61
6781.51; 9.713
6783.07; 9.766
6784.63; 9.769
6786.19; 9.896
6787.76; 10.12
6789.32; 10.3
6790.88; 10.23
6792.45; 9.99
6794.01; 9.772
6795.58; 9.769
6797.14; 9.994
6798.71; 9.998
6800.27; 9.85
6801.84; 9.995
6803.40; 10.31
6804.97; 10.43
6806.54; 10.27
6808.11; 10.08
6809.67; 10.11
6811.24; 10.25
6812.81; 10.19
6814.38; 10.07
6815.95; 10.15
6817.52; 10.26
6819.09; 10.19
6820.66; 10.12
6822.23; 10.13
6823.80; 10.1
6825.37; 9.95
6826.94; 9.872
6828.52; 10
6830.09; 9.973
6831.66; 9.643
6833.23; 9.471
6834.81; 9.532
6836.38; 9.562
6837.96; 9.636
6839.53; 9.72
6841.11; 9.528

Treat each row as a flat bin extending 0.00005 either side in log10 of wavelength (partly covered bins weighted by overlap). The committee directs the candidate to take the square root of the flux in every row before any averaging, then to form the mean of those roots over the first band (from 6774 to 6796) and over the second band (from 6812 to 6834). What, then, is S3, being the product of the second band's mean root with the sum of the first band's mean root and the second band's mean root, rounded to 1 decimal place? 19.9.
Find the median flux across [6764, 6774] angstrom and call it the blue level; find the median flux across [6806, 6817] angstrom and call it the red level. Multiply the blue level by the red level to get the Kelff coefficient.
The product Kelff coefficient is 97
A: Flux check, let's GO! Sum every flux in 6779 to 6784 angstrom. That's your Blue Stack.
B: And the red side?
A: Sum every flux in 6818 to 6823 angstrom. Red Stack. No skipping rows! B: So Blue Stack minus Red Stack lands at -1.35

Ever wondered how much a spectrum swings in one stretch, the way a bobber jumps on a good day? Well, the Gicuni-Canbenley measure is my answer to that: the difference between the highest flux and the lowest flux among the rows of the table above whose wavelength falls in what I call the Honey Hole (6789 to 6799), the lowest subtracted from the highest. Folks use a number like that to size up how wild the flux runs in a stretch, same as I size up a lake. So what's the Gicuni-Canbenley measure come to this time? 0.53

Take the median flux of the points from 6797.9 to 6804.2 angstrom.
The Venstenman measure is 10.00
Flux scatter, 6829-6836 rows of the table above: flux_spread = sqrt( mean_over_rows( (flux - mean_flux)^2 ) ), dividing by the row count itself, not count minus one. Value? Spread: 0.194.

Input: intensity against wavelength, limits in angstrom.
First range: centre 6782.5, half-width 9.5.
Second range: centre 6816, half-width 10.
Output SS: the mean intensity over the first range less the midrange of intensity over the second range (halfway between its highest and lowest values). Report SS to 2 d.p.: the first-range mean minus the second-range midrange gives -0.24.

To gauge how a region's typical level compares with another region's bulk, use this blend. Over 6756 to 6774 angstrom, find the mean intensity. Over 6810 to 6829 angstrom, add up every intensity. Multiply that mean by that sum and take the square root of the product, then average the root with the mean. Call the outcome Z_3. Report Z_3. 22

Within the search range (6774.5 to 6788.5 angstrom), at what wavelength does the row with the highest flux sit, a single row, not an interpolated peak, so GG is 6787.76 angstrom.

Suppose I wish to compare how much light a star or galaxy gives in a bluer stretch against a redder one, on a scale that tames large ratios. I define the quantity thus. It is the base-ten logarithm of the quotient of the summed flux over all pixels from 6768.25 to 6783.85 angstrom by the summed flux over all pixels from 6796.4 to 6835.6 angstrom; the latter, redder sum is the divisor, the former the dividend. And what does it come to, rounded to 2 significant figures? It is -0.42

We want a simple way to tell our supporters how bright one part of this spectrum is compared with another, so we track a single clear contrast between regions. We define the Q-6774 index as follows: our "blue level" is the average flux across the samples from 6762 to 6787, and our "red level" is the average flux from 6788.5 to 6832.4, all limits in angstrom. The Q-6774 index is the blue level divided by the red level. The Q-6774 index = 0.957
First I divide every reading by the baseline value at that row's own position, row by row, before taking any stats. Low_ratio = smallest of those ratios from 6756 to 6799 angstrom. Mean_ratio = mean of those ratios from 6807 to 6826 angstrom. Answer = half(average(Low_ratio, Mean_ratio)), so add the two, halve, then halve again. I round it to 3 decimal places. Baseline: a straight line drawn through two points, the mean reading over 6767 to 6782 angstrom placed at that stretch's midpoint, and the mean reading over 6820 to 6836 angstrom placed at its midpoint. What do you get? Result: 0.495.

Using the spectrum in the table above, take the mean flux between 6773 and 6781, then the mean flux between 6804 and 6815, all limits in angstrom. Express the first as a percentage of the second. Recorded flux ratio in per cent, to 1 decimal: 95.3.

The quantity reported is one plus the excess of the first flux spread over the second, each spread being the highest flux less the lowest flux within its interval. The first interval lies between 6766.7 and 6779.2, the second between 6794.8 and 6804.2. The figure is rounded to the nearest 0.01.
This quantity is 1.25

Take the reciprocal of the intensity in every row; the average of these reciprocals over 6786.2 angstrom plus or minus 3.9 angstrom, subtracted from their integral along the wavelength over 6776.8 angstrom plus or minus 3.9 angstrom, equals 0.702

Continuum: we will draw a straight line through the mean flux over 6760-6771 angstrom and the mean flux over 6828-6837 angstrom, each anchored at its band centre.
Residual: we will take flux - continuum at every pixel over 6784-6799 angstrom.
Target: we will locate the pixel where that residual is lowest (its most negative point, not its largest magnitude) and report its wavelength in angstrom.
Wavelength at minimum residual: 6795.58 angstrom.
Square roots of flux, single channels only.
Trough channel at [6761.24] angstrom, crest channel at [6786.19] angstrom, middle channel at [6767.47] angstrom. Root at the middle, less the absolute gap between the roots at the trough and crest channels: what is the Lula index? 3.00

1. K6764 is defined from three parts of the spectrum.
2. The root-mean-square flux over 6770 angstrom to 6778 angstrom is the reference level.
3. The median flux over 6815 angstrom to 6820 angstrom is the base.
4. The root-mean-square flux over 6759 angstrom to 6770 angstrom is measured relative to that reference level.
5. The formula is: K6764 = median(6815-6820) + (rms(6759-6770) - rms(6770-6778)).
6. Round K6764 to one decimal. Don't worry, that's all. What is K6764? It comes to 10.1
